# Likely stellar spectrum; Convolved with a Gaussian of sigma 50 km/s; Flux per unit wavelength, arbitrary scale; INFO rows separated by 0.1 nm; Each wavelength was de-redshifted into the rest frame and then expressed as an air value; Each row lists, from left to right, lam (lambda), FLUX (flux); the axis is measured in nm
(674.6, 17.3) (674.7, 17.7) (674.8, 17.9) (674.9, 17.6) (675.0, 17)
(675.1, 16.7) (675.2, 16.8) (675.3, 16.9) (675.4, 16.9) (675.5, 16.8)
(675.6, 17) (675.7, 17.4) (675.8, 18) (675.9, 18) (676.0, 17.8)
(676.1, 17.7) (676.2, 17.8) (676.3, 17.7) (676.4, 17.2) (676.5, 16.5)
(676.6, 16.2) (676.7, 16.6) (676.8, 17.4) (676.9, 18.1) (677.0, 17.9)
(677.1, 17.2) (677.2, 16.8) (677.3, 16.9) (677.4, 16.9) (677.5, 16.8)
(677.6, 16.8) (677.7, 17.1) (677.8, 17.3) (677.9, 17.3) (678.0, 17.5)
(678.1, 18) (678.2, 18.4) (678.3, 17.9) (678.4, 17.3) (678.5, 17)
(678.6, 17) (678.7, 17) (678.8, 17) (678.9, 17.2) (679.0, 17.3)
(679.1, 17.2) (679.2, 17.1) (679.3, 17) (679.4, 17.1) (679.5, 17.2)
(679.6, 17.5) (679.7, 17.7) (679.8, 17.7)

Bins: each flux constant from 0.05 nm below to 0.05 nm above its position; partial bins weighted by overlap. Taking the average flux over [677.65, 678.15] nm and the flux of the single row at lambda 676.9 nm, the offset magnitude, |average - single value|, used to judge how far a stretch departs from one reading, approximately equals 0.7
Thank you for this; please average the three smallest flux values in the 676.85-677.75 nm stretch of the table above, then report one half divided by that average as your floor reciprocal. 0.0298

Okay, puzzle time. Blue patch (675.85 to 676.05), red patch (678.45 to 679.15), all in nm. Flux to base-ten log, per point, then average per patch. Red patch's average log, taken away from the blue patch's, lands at 0.020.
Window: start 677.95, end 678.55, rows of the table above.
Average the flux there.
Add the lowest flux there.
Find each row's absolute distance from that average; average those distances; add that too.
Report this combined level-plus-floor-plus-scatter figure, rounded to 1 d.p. 35.1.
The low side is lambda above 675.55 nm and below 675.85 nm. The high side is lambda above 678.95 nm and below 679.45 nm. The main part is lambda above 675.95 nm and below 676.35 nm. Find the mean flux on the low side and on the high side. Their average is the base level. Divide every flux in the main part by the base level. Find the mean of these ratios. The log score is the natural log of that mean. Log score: 0.025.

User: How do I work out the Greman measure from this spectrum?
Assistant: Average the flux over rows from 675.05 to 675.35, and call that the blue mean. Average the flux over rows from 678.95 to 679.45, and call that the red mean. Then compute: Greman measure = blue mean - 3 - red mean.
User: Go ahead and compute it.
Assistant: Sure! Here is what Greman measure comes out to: -3.34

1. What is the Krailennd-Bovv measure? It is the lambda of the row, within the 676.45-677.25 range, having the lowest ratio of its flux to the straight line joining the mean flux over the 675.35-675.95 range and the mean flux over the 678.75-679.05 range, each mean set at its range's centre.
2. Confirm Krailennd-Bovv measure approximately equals 676.6 nm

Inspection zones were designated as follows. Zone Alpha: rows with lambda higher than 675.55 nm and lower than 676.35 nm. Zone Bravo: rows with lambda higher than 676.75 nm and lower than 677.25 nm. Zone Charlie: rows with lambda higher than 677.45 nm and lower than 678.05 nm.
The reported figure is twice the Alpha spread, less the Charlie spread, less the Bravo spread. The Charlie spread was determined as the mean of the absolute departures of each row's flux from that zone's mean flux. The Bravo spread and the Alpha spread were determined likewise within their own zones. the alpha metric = -0.17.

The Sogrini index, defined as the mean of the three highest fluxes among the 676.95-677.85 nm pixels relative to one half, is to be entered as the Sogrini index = 34.9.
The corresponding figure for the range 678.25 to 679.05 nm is 35.0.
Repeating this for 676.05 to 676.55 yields 35.5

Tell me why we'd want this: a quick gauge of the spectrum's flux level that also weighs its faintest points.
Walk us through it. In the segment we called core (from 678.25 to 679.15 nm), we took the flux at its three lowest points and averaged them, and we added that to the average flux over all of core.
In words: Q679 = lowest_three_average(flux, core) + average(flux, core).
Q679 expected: 34.2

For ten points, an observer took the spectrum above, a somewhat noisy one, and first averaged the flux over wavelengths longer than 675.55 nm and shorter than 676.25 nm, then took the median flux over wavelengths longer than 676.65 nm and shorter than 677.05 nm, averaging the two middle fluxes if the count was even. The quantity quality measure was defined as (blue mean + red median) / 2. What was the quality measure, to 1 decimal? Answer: 17.7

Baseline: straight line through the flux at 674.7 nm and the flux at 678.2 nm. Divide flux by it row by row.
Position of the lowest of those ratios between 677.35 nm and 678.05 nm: 677.6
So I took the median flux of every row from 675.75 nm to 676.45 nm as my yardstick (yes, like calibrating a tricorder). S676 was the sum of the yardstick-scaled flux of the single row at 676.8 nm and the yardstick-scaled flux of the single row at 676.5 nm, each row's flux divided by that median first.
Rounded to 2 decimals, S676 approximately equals 1.90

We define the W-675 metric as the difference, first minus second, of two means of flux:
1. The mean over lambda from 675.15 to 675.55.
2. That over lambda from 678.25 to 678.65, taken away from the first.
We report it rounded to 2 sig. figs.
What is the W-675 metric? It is -0.45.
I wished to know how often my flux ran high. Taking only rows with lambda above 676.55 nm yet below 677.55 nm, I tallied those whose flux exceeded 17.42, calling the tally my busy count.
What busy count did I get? 2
